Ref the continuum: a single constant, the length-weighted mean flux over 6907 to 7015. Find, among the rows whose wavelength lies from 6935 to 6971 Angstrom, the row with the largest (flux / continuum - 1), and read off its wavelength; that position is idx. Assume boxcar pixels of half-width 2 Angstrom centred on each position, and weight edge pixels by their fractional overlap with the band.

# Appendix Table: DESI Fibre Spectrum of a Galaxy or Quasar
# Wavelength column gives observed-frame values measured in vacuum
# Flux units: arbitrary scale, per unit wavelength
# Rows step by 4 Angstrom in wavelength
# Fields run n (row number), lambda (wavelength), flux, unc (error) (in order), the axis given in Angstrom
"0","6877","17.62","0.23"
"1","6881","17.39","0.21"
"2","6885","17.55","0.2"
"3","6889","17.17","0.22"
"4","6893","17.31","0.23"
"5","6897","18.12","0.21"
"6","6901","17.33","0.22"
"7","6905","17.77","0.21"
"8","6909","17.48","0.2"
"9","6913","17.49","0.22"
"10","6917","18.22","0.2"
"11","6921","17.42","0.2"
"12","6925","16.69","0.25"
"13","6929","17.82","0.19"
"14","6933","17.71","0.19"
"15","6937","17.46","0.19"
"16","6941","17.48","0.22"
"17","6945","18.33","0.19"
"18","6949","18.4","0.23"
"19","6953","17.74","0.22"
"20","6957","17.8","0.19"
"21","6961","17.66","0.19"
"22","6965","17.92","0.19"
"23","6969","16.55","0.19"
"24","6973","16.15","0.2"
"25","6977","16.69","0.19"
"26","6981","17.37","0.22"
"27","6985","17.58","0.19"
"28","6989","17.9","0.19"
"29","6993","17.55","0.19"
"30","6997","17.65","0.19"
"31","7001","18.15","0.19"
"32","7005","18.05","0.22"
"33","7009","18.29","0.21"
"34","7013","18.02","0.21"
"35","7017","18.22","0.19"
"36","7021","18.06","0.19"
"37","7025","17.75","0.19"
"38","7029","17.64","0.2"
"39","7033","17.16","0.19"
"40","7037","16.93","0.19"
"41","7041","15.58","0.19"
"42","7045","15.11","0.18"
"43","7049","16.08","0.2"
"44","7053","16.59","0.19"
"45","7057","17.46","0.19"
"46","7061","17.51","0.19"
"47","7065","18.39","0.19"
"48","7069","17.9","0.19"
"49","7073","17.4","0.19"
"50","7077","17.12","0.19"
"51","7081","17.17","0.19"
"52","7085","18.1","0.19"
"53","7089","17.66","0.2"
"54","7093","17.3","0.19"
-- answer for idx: 6949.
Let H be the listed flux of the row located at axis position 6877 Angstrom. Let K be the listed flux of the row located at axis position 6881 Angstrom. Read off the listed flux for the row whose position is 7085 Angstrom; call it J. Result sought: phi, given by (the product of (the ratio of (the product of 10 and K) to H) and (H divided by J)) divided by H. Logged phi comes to 0.545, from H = 17.62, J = 18.1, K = 17.39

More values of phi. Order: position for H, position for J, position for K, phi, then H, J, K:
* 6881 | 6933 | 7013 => 0.585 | 17.39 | 17.71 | 18.02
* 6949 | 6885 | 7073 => 0.539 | 18.4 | 17.55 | 17.4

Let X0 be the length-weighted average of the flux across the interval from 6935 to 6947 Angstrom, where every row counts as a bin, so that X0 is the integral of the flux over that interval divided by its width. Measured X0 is 17.8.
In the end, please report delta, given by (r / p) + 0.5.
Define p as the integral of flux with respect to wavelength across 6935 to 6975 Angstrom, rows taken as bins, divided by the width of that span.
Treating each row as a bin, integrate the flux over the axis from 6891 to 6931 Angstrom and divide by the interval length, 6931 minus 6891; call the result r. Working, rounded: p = 17.5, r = 17.6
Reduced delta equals 1.50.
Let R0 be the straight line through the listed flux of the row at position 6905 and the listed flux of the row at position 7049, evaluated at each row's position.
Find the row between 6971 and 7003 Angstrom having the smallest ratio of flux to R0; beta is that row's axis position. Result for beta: 6973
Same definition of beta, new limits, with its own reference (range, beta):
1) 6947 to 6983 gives 6973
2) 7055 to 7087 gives 7077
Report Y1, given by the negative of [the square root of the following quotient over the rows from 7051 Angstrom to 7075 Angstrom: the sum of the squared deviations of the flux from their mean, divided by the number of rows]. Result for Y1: -0.54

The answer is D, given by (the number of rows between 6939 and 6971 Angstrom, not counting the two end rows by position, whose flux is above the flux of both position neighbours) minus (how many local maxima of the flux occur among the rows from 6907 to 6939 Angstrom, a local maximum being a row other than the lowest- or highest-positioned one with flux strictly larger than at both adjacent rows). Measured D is 1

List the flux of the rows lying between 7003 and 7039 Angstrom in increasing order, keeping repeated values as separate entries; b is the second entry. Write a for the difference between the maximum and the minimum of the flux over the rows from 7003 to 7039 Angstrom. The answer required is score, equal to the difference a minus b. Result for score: -15.8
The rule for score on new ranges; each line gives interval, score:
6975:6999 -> -16.2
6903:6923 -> -16.7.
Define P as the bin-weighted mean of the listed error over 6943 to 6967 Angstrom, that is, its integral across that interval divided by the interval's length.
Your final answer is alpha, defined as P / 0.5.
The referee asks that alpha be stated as 0.403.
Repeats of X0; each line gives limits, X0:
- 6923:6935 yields 17.4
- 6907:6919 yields 17.7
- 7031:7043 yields 16.6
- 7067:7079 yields 17.5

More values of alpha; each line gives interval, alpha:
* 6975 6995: 0.392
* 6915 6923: 0.400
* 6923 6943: 0.416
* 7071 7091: 0.384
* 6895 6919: 0.420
